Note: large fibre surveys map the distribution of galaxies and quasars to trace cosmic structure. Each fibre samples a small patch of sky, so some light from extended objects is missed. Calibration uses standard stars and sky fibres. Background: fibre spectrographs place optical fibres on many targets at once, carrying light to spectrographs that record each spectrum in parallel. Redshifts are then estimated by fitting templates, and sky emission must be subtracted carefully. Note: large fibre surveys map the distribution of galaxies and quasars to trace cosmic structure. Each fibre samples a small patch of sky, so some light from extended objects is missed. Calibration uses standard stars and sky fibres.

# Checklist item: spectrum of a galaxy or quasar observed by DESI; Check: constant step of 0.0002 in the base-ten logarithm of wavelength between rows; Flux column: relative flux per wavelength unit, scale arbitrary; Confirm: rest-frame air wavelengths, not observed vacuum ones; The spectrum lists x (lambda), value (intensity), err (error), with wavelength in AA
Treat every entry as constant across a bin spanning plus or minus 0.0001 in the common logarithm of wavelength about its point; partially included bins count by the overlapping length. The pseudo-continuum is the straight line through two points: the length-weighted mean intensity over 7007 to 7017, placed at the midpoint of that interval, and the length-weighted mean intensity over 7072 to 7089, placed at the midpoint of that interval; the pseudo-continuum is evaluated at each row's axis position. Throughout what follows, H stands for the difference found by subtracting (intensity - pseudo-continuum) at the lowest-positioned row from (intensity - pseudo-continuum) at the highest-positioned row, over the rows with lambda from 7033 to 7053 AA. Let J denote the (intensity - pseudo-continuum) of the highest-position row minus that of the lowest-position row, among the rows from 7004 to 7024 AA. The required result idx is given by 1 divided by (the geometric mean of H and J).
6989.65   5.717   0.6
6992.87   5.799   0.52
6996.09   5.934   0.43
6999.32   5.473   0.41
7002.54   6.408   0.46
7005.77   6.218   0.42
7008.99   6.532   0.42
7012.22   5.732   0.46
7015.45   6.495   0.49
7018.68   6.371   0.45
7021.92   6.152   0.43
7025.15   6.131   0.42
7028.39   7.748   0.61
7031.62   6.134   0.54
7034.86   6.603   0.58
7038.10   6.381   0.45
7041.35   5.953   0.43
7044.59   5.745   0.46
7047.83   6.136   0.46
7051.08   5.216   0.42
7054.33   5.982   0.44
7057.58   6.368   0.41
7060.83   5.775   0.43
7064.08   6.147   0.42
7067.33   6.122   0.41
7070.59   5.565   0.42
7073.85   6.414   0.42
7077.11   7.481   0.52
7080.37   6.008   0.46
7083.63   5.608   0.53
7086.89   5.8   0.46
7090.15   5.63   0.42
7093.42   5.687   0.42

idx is 3.4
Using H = -1.4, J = -0.06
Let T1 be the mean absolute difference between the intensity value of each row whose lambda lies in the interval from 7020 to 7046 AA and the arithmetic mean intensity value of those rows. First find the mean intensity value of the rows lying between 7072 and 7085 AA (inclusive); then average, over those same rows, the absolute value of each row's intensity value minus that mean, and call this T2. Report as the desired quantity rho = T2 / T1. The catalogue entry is 1.37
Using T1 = 0.42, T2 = 0.57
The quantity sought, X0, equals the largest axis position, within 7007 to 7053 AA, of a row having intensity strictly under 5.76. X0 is 7051.08 AA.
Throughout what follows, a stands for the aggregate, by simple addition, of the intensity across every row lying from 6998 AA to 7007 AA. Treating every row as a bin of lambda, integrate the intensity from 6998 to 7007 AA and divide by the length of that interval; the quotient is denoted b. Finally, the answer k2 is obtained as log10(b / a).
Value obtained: -0.4764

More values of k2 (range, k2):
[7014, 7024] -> -0.4780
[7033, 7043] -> -0.4778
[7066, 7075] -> -0.4792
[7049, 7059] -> -0.4772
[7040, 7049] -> -0.4774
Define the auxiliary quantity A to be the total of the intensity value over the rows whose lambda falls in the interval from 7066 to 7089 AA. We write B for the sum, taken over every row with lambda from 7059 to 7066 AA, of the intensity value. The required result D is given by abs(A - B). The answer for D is 31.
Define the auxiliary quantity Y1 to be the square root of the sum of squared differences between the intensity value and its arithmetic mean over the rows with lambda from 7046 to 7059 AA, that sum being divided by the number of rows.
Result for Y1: 0.4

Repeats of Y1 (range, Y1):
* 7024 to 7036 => 0.7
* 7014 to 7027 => 0.2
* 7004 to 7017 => 0.3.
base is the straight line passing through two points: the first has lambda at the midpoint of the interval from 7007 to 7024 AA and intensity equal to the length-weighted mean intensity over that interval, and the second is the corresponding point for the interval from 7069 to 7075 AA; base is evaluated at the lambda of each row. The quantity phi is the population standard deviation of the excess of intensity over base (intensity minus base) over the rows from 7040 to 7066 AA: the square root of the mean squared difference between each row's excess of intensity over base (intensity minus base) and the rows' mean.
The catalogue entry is 0.34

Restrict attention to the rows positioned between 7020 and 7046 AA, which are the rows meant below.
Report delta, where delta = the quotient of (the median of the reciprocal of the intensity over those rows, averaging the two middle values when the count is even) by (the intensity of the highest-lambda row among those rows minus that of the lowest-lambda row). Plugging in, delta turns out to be -0.4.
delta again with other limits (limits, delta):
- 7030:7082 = -1.3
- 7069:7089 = 0.7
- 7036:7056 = -0.4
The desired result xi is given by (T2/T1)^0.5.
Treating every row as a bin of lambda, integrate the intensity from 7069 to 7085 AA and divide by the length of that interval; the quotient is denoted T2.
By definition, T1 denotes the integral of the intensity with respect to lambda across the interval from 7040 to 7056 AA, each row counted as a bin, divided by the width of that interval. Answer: 1.04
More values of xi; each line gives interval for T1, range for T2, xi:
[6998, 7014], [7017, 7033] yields 1.03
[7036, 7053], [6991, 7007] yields 1.00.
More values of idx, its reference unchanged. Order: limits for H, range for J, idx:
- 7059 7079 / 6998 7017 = 0.8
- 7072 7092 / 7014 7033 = 1.9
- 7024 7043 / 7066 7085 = 3.4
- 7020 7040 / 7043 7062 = 11.2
